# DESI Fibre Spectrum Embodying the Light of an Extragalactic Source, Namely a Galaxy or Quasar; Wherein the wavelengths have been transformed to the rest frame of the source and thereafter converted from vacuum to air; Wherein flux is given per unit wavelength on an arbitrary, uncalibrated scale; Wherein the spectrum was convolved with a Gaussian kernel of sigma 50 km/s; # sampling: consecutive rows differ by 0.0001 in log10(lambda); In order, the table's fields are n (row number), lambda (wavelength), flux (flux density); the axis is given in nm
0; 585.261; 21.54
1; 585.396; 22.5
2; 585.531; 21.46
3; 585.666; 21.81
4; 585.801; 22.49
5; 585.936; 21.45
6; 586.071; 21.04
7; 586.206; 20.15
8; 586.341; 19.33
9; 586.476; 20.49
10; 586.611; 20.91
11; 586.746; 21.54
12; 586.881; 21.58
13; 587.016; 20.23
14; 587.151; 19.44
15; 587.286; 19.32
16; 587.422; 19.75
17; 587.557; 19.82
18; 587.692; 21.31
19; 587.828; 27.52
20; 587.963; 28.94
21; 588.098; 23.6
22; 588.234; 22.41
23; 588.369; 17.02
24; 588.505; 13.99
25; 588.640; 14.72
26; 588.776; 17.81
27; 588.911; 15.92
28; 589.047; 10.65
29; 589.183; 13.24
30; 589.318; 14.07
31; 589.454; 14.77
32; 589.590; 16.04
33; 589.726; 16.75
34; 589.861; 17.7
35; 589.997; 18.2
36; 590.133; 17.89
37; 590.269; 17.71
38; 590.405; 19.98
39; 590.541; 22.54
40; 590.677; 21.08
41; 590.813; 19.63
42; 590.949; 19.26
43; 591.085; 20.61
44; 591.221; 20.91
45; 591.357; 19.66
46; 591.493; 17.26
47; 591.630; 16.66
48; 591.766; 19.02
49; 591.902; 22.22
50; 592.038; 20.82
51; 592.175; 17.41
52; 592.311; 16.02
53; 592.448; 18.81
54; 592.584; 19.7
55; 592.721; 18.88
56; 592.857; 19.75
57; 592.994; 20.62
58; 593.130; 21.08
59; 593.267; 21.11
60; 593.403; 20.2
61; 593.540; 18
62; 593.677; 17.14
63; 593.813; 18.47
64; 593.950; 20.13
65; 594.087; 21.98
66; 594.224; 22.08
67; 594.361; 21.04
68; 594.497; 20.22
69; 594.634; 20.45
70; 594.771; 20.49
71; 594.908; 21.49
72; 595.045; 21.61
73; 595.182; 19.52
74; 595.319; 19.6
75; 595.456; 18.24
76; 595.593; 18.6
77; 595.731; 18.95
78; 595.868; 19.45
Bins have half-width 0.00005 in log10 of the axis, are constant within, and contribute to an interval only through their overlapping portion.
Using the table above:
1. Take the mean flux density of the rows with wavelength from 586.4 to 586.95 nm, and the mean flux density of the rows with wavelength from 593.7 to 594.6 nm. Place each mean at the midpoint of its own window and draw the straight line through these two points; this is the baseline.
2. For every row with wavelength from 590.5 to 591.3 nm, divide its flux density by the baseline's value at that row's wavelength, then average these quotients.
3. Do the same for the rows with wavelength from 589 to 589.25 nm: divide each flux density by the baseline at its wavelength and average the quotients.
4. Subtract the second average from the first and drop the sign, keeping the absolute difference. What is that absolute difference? 0.42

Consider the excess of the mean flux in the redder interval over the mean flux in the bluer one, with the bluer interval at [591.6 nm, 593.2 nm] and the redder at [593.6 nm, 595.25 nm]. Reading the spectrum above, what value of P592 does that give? 1.1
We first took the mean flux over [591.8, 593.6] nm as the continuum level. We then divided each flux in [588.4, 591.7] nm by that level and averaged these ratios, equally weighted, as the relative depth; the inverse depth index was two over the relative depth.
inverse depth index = 2.25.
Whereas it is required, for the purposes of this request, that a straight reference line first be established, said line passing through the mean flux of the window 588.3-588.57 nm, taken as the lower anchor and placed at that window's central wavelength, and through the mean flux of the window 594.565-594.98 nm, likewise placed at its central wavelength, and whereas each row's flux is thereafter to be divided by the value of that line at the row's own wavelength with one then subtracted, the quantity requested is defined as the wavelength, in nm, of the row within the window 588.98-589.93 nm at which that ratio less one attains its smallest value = 589.047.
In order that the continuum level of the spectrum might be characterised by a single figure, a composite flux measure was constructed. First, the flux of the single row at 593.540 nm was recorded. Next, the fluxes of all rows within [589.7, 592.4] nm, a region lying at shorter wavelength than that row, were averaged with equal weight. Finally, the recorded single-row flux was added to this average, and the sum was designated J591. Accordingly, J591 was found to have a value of 37.1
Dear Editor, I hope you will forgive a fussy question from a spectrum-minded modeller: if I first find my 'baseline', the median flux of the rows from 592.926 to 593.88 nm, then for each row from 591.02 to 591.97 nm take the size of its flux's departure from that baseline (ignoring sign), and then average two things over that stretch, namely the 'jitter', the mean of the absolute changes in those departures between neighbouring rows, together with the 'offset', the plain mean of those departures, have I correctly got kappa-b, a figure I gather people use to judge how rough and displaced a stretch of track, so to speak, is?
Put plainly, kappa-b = 1.37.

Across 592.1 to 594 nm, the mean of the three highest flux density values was 20.9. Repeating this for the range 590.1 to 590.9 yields 21.2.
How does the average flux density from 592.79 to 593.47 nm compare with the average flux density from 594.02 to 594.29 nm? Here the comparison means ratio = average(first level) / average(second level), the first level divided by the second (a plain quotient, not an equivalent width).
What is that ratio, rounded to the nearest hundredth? 0.93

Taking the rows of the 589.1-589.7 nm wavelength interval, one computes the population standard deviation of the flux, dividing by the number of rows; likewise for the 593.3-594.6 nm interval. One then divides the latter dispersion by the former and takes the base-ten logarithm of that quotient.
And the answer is 0.2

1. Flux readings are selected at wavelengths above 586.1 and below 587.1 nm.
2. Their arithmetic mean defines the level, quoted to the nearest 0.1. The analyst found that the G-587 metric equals 20.6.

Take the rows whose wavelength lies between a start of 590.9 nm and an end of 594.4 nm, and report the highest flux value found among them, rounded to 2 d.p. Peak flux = 22.22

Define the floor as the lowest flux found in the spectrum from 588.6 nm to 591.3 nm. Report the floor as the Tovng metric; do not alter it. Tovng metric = 10.65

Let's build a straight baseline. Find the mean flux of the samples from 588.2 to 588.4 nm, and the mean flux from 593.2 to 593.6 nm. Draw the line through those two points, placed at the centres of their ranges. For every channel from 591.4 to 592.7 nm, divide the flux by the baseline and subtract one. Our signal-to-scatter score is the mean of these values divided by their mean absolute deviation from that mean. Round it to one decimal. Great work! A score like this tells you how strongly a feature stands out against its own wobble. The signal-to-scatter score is -0.7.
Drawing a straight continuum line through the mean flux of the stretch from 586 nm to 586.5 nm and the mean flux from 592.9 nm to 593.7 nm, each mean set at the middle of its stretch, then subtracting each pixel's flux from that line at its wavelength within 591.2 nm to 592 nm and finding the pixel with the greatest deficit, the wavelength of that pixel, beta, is 591.630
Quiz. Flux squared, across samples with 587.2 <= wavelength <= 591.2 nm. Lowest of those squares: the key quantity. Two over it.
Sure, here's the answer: 0.018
